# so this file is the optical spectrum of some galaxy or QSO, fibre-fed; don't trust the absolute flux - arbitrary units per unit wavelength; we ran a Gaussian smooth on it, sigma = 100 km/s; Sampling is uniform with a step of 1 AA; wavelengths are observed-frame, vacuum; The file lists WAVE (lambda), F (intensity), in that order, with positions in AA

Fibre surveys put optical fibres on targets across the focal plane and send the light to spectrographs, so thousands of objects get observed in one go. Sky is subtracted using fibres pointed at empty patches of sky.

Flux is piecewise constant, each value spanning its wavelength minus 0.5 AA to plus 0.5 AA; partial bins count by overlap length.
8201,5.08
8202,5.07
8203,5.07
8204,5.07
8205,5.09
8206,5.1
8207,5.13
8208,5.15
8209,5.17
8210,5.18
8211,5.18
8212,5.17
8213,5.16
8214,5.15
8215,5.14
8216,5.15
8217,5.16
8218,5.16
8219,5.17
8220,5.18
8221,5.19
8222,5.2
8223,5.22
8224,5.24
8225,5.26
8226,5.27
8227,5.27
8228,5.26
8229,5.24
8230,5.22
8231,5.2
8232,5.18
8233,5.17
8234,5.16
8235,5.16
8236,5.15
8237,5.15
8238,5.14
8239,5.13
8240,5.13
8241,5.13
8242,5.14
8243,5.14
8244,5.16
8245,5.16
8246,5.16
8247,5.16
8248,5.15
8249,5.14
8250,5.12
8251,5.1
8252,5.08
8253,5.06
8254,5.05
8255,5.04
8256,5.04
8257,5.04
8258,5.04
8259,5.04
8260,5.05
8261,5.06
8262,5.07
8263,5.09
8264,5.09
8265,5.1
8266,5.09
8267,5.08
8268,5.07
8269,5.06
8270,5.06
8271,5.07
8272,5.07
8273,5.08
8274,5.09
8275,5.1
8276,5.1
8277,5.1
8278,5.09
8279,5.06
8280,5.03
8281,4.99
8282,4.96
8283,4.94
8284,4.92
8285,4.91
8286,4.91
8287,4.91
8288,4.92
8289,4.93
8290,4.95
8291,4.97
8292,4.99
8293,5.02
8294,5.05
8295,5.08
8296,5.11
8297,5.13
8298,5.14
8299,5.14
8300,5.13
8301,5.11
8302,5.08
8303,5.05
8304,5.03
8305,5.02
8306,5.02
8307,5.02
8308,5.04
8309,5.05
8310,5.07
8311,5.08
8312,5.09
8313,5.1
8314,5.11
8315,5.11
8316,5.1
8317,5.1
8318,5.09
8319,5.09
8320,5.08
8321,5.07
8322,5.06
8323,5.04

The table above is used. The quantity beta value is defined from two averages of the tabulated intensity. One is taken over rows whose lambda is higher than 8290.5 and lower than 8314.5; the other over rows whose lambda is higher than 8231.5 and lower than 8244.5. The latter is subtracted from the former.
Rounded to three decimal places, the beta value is -0.081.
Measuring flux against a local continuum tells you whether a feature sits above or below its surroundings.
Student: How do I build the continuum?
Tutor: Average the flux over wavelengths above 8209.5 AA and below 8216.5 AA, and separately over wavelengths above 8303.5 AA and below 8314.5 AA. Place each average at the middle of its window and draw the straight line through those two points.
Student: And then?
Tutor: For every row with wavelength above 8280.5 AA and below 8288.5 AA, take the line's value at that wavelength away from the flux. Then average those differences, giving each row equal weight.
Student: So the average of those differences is -0.15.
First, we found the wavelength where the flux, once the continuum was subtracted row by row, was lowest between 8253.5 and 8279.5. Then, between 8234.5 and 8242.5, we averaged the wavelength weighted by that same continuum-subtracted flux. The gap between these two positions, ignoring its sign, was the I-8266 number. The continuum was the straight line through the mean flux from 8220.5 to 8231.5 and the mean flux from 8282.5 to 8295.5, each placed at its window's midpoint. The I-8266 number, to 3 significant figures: 16.6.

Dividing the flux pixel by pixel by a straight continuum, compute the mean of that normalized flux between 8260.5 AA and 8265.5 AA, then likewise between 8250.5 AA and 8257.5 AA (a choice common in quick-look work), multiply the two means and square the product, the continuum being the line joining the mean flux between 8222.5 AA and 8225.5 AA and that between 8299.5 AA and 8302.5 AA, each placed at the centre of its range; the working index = 0.92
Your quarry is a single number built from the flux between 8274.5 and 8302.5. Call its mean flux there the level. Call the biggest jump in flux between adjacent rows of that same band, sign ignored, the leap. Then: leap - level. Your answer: -4.99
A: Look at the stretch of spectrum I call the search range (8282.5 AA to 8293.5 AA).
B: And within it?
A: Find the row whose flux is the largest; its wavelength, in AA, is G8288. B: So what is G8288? 8293 AA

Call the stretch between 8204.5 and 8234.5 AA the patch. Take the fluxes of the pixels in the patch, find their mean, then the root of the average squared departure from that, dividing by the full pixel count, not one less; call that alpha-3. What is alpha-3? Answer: 0.046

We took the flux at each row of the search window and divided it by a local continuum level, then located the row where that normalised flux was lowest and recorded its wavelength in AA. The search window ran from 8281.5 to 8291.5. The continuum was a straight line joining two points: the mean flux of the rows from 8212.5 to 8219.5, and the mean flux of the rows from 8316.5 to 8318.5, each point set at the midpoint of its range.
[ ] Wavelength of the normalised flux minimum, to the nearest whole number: 8285 AA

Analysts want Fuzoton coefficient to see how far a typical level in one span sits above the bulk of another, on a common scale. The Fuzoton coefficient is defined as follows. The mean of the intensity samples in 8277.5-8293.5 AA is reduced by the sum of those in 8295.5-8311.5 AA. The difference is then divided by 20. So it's -3.81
